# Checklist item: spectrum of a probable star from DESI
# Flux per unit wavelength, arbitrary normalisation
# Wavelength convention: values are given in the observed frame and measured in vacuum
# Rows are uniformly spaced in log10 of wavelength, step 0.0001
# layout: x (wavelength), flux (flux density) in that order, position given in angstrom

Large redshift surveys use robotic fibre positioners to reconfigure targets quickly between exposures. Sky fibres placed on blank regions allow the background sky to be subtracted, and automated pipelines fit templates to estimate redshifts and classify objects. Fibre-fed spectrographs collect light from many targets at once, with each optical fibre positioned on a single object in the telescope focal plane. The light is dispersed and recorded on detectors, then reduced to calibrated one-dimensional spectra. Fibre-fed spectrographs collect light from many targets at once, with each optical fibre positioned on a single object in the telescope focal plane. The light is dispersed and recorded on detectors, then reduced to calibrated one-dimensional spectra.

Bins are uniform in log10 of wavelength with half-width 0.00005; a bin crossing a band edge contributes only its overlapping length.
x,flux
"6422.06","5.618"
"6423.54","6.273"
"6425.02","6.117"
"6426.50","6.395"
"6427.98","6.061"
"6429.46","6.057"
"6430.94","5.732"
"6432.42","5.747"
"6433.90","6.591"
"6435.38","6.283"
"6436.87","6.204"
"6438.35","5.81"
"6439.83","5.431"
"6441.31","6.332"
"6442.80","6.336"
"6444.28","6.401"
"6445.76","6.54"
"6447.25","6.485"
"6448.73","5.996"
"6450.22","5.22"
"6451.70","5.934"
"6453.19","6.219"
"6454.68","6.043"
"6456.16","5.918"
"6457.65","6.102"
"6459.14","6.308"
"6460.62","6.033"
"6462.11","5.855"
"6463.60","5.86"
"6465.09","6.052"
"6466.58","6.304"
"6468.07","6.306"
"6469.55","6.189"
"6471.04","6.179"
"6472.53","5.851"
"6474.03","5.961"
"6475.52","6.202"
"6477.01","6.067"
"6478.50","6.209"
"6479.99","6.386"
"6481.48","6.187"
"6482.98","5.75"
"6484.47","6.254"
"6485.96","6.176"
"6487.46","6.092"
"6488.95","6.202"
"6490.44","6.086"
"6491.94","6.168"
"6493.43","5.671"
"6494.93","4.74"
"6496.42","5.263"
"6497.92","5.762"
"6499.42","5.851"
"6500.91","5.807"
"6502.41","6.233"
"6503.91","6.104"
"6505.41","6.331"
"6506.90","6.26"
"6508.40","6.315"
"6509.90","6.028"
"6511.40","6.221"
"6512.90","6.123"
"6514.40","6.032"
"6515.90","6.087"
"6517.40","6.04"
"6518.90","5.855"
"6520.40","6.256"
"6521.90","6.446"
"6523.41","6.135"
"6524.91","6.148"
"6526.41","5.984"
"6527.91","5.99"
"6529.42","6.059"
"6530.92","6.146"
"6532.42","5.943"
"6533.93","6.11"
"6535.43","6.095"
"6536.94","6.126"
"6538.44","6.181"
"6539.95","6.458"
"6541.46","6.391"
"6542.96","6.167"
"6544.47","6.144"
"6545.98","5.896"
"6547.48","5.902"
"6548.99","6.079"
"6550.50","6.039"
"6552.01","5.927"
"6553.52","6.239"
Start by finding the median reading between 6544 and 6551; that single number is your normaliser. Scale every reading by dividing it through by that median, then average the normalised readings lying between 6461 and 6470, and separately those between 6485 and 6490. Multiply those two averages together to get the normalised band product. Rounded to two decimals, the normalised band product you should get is 1.03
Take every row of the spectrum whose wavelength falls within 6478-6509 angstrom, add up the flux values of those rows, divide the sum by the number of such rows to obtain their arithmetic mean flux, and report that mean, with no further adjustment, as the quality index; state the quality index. 5.99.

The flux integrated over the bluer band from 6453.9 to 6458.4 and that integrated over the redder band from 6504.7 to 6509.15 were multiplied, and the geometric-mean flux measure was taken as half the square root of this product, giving 13.79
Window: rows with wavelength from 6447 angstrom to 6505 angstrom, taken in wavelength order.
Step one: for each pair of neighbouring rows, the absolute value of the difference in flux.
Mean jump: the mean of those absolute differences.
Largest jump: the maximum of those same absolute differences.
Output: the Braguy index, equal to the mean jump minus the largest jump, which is -0.7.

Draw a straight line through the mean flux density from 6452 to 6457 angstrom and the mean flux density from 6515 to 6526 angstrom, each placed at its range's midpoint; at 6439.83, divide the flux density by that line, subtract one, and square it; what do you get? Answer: 0.010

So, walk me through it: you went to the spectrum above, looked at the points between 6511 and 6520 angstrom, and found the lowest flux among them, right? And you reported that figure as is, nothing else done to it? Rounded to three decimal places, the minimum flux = 5.855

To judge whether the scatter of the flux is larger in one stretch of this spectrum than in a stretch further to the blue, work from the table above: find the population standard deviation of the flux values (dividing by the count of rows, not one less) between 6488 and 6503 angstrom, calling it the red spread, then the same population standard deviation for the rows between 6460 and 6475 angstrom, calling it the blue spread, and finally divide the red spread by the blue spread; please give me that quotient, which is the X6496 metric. 2.6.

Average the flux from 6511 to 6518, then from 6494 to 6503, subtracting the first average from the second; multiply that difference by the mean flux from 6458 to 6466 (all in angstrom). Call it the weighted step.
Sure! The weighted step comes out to -3.0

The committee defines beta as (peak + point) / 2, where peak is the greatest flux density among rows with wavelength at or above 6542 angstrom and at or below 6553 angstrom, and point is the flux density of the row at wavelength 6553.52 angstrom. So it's 6.20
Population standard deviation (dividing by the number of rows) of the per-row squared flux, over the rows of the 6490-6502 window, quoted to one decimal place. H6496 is 4.7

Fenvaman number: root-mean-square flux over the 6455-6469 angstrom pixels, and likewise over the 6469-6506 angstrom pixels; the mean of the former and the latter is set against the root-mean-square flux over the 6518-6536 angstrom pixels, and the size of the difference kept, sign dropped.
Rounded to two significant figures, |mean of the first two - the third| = 0.057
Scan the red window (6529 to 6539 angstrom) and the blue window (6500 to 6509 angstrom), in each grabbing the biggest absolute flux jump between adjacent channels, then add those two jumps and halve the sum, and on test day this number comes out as 0.31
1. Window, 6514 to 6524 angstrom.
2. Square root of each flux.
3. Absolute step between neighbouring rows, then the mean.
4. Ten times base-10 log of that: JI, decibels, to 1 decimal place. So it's -14.0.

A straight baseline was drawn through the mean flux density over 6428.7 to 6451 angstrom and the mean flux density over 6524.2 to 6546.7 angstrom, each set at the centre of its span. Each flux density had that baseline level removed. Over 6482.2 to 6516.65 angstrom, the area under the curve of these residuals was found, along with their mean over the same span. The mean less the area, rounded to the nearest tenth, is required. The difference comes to 4.2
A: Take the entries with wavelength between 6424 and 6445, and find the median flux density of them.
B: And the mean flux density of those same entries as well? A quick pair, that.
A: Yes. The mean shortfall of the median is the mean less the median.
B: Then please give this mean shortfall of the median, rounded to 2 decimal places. -0.05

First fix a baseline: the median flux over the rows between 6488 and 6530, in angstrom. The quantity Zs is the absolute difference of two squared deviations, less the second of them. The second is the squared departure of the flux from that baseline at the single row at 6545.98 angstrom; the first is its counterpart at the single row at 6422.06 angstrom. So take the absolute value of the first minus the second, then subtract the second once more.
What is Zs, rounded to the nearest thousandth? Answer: 0.147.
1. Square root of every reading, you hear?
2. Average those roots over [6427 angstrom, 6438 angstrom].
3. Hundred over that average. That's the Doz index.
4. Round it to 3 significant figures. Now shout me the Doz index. 40.5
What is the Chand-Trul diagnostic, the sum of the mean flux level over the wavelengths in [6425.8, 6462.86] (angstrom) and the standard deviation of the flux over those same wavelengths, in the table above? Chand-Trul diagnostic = 6.41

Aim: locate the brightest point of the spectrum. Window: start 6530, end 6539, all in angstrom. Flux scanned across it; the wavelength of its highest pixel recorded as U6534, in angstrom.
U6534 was 6538.44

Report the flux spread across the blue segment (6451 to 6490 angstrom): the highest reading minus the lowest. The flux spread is 0.6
